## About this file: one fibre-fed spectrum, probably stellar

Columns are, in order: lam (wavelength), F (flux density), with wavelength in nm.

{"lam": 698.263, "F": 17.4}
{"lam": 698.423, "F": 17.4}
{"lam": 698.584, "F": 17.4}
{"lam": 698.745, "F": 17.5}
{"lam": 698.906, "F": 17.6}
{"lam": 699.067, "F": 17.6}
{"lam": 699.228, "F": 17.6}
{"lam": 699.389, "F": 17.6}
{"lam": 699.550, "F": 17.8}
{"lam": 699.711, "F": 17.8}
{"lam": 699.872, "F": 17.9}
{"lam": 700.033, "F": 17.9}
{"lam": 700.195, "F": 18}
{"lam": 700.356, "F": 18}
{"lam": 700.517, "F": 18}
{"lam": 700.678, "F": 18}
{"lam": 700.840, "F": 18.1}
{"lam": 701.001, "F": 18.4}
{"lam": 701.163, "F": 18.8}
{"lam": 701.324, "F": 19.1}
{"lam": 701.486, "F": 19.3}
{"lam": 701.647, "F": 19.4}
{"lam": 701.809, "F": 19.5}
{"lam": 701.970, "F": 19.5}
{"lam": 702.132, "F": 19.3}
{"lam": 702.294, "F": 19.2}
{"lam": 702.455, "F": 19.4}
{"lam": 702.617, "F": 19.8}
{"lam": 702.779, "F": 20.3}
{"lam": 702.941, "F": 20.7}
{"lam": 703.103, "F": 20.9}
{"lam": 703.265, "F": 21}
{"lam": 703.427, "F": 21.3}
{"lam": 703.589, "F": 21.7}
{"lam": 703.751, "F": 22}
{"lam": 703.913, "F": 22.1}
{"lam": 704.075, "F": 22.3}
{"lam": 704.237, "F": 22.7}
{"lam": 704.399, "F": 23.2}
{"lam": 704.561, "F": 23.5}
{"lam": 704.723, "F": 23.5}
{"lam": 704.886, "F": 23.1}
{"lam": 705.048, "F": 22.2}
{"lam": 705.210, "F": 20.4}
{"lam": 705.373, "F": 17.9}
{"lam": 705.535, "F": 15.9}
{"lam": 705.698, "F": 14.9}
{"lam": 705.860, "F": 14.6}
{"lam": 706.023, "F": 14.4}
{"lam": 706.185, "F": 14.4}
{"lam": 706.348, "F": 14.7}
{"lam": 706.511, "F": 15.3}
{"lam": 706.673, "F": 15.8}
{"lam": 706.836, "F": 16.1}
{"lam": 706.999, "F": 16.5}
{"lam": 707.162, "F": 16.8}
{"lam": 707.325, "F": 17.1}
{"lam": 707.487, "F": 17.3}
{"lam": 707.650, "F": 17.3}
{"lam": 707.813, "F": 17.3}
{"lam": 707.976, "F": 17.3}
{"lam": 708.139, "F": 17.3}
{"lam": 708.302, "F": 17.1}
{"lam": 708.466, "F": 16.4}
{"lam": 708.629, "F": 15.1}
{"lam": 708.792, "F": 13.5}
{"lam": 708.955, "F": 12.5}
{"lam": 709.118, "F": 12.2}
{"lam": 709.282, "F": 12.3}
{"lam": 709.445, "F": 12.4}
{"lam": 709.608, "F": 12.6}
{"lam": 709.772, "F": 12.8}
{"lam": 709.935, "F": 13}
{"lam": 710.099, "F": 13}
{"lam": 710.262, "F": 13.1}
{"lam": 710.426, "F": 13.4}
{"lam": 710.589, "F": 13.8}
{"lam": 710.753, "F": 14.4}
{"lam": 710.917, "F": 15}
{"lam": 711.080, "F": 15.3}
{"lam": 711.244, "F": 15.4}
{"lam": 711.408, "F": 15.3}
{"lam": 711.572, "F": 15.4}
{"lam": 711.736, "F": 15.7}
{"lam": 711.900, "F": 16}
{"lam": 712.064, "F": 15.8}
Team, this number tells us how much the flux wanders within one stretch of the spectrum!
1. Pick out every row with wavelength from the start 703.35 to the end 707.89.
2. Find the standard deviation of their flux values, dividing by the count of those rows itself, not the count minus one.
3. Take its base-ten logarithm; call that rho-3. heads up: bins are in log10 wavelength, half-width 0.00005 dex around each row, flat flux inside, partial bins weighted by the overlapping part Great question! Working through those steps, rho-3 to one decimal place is 0.5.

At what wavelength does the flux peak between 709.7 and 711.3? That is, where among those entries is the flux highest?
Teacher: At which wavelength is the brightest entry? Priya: 711.244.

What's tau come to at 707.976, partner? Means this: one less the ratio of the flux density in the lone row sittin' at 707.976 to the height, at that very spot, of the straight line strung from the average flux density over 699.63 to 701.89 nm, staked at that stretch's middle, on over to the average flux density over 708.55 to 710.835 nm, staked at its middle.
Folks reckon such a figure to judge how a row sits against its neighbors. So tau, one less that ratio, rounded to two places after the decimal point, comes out -0.22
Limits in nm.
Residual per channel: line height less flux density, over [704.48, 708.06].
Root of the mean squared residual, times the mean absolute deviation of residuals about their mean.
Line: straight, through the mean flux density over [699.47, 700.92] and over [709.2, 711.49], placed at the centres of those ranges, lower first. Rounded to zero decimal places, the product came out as 7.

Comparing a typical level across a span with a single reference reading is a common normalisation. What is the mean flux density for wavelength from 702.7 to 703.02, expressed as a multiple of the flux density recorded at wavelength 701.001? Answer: 1.11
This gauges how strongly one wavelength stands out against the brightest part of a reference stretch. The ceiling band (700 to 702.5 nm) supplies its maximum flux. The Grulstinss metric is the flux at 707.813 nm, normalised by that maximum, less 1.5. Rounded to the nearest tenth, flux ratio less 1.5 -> -0.6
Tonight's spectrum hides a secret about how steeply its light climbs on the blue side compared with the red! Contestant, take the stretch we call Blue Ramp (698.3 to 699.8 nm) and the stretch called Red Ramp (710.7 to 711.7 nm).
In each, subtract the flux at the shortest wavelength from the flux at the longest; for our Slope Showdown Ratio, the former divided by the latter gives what 0.4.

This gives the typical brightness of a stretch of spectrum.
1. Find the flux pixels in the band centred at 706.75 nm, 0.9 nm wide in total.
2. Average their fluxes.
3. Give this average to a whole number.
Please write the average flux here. 16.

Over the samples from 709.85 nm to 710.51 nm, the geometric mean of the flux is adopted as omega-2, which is 13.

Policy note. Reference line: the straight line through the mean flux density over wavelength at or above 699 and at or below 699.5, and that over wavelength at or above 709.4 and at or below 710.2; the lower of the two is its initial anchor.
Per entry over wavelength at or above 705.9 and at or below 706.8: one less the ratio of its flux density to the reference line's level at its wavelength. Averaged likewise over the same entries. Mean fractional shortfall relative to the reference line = -0.04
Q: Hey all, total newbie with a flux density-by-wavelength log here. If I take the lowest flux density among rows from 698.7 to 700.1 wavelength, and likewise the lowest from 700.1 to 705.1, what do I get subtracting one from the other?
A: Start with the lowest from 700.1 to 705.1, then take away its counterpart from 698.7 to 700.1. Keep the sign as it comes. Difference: 0.5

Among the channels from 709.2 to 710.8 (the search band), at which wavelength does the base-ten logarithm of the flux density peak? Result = 710.753 nm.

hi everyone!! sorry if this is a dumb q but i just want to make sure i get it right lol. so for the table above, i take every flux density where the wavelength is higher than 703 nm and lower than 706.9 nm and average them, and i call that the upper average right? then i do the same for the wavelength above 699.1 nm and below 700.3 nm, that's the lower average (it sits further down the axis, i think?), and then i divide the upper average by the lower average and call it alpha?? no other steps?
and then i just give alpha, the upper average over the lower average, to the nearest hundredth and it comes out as 1.09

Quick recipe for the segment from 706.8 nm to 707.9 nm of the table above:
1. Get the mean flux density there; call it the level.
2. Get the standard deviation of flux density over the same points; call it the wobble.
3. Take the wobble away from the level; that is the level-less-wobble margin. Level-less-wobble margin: 16.5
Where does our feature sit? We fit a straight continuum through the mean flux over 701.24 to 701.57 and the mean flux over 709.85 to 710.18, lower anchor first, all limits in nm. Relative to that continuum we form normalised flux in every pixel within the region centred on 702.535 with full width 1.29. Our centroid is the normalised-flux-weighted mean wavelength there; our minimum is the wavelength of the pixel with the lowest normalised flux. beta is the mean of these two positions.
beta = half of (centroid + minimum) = 702.34 nm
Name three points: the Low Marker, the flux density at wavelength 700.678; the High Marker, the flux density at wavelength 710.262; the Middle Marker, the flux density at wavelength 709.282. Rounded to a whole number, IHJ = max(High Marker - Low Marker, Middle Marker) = 12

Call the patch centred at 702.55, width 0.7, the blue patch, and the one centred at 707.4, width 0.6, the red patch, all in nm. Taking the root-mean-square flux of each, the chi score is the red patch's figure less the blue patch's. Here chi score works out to -2.6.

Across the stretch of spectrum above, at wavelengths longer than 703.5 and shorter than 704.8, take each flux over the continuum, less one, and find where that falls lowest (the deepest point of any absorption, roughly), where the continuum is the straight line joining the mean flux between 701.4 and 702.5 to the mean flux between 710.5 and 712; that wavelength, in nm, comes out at 703.589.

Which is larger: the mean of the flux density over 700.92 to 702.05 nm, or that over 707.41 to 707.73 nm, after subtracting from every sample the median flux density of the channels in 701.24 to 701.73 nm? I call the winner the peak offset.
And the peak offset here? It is 0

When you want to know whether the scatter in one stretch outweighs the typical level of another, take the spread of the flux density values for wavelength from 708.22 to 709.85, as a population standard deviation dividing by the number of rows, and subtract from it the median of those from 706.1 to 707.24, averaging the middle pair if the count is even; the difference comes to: -14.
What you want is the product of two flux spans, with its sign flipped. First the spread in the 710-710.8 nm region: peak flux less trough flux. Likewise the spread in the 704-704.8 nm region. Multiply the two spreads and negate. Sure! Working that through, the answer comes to -1.7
